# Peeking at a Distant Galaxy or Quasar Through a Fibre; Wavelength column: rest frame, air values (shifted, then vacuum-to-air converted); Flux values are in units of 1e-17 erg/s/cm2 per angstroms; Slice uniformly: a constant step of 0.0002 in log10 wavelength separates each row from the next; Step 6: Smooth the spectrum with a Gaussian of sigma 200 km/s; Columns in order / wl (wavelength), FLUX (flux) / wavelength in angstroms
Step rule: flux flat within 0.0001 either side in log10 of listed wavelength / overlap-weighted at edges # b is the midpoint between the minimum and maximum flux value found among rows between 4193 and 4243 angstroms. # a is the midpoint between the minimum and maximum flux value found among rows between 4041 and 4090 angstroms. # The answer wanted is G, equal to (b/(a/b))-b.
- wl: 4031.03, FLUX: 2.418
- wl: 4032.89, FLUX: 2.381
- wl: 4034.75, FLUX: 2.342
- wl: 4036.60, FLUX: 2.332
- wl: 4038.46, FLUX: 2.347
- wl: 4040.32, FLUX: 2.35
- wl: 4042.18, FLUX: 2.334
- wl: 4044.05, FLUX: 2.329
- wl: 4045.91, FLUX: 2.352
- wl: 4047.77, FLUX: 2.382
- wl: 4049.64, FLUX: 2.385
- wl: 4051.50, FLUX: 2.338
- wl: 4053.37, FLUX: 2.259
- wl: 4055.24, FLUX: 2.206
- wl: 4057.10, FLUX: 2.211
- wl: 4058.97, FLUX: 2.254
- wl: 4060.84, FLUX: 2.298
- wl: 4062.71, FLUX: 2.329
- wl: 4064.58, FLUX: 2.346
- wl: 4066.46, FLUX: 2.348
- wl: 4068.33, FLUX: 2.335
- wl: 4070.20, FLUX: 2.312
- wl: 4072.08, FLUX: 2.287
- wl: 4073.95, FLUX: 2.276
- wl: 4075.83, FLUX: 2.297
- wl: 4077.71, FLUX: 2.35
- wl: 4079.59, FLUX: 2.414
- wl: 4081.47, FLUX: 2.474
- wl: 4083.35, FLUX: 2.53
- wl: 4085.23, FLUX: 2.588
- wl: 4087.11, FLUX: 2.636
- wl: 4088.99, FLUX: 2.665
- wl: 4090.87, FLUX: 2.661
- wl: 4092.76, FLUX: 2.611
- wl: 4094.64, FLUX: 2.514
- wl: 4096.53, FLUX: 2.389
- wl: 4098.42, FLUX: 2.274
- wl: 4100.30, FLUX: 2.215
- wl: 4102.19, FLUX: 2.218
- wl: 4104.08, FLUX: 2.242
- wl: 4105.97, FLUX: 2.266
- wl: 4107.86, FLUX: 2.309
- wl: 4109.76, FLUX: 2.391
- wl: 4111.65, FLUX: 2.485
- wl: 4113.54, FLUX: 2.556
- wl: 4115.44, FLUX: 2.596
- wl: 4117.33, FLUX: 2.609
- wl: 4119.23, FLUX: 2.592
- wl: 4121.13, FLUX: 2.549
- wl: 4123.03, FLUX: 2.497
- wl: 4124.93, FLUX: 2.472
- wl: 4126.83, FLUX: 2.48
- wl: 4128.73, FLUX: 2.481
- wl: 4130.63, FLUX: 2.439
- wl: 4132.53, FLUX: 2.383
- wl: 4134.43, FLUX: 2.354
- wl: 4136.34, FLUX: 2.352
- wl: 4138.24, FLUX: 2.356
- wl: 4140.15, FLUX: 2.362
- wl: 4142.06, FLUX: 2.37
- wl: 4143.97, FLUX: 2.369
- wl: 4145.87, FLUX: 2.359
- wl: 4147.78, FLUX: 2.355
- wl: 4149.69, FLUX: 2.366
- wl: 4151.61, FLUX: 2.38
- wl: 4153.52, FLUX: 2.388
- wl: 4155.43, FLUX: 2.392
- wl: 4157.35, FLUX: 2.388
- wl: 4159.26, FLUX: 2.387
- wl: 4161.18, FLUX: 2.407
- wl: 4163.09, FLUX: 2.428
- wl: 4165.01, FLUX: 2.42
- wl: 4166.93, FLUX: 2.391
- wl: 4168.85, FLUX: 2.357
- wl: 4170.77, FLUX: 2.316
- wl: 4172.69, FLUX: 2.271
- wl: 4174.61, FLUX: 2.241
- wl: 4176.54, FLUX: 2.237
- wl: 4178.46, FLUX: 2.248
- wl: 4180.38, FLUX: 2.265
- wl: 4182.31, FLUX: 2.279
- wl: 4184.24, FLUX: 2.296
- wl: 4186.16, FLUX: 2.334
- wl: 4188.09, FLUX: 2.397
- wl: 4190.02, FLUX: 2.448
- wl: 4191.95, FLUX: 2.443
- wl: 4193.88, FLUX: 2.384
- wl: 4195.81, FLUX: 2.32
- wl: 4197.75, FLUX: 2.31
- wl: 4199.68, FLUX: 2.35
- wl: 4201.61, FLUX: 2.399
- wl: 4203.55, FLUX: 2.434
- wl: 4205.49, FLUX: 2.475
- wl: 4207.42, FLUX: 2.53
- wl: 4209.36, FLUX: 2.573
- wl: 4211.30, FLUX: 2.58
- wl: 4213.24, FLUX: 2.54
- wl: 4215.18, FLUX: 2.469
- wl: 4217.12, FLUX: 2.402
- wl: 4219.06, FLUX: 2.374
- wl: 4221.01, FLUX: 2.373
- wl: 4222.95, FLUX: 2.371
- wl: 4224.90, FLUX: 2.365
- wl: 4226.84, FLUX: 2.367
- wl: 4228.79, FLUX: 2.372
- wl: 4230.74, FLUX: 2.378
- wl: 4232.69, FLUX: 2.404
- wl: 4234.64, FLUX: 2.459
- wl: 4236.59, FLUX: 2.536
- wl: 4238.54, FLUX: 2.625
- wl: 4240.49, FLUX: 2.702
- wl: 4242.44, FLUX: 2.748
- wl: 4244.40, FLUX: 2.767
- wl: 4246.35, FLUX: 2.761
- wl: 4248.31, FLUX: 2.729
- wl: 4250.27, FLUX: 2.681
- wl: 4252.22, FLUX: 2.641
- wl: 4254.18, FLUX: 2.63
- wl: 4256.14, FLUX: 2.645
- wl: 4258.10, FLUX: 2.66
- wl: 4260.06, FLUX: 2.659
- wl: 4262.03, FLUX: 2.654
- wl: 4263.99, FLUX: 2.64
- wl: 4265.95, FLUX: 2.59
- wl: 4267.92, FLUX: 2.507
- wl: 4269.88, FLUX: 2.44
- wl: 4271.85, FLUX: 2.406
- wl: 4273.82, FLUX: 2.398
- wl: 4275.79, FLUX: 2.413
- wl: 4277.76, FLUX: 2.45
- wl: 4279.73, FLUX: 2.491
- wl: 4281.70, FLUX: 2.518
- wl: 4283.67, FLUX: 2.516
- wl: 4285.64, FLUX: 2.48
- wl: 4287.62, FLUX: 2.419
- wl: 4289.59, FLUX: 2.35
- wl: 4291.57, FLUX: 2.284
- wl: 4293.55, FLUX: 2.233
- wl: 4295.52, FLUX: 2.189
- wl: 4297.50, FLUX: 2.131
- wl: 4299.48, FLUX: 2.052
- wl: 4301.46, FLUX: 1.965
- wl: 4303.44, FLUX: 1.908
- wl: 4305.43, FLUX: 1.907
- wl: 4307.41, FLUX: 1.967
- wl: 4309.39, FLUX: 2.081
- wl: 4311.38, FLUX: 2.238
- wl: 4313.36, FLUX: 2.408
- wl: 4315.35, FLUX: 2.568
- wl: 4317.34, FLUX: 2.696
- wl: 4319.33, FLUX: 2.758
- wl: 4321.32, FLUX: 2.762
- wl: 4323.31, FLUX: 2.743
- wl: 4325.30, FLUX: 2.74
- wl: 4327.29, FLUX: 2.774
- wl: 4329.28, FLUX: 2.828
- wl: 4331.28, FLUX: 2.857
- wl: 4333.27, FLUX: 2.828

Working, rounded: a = 2.44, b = 2.53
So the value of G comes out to 0.10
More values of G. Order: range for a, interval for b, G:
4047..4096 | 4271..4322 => -0.10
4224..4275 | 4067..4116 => -0.12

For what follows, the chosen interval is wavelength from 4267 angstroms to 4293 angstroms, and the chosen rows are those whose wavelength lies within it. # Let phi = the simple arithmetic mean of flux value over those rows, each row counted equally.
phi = 2.44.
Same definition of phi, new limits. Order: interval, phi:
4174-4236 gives 2.39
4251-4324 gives 2.42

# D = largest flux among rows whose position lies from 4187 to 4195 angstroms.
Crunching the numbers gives 2.448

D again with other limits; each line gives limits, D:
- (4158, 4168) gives 2.428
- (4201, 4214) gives 2.58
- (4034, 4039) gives 2.347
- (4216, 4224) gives 2.402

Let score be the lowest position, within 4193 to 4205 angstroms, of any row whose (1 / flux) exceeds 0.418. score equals 4193.88 angstroms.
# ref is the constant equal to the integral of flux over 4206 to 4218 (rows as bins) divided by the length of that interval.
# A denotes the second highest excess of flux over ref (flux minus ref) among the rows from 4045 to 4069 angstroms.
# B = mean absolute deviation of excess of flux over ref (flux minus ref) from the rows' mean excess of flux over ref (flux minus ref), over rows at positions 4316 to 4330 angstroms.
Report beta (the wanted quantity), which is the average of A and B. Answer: -0.05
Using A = -0.13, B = 0.03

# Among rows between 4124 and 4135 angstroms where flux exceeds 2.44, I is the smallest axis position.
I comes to 4124.93 angstroms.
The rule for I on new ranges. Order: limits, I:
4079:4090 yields 4081.47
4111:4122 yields 4111.65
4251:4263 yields 4252.22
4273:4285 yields 4277.76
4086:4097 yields 4087.11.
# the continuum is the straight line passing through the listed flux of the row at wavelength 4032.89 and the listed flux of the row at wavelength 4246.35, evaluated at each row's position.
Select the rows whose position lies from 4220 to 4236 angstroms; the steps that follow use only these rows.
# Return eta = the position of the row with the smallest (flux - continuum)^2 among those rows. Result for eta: 4234.64 angstroms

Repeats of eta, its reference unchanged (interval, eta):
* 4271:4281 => 4279.73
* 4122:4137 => 4123.03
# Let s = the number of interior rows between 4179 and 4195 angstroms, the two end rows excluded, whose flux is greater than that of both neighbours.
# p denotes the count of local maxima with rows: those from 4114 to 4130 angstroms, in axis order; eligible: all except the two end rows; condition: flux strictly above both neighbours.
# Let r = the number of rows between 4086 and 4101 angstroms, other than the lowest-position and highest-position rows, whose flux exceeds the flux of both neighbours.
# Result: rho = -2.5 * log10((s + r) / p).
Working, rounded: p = 1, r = 1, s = 1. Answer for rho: -0.8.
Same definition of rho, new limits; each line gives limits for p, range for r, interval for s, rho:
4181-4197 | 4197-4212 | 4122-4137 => 0.0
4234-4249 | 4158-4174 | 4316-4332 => -0.8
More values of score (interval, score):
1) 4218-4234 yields 4219.06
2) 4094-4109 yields 4096.53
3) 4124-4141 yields 4132.53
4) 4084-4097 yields 4096.53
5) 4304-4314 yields 4305.43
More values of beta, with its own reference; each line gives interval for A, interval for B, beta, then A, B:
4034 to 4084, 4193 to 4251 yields 0.04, -0.04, 0.12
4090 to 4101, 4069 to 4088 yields 0.10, 0.09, 0.11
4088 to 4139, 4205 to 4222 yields 0.11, 0.14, 0.07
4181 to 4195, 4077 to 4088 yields 0.01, -0.07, 0.09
